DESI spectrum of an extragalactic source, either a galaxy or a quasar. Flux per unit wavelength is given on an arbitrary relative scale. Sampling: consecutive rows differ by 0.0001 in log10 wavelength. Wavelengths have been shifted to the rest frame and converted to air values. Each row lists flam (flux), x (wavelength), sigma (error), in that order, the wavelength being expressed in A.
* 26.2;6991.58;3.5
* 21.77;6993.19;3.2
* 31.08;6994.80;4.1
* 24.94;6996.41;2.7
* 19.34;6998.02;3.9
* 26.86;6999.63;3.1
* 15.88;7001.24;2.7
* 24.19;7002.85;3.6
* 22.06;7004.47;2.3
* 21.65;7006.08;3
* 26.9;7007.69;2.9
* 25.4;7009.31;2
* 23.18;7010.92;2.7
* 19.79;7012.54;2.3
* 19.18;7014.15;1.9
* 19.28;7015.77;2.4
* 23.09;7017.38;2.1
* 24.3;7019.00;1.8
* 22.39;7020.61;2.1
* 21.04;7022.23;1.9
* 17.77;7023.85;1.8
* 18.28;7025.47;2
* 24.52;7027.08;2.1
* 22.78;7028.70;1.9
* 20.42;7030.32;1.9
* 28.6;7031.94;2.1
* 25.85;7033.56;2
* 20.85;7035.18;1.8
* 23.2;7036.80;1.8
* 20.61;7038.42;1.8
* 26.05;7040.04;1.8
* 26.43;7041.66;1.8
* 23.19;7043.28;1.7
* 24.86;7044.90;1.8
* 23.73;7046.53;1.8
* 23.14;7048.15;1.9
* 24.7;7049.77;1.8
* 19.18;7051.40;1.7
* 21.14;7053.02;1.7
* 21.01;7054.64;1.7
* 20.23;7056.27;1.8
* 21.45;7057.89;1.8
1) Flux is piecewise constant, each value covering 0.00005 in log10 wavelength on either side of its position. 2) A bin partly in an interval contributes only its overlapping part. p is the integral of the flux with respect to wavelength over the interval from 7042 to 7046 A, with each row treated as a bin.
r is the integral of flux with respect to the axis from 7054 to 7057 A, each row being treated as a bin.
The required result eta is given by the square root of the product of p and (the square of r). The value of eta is 608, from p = 97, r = 62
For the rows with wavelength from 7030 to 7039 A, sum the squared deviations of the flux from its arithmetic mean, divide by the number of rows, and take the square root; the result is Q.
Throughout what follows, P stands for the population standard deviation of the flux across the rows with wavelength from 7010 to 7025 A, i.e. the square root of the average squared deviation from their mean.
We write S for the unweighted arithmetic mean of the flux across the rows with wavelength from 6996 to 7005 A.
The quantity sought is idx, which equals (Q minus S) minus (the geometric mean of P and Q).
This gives -21.7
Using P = 2.1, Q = 3.1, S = 22.2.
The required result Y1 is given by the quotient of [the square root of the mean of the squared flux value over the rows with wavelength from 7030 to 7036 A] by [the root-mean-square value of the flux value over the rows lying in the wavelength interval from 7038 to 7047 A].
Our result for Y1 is 1.00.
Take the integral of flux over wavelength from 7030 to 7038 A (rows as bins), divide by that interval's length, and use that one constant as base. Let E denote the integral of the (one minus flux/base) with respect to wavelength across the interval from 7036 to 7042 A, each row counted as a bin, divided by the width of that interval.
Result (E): 0.00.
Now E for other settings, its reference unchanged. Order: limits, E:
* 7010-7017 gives 0.14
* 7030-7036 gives -0.02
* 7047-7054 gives 0.07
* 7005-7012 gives -0.01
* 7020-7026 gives 0.17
